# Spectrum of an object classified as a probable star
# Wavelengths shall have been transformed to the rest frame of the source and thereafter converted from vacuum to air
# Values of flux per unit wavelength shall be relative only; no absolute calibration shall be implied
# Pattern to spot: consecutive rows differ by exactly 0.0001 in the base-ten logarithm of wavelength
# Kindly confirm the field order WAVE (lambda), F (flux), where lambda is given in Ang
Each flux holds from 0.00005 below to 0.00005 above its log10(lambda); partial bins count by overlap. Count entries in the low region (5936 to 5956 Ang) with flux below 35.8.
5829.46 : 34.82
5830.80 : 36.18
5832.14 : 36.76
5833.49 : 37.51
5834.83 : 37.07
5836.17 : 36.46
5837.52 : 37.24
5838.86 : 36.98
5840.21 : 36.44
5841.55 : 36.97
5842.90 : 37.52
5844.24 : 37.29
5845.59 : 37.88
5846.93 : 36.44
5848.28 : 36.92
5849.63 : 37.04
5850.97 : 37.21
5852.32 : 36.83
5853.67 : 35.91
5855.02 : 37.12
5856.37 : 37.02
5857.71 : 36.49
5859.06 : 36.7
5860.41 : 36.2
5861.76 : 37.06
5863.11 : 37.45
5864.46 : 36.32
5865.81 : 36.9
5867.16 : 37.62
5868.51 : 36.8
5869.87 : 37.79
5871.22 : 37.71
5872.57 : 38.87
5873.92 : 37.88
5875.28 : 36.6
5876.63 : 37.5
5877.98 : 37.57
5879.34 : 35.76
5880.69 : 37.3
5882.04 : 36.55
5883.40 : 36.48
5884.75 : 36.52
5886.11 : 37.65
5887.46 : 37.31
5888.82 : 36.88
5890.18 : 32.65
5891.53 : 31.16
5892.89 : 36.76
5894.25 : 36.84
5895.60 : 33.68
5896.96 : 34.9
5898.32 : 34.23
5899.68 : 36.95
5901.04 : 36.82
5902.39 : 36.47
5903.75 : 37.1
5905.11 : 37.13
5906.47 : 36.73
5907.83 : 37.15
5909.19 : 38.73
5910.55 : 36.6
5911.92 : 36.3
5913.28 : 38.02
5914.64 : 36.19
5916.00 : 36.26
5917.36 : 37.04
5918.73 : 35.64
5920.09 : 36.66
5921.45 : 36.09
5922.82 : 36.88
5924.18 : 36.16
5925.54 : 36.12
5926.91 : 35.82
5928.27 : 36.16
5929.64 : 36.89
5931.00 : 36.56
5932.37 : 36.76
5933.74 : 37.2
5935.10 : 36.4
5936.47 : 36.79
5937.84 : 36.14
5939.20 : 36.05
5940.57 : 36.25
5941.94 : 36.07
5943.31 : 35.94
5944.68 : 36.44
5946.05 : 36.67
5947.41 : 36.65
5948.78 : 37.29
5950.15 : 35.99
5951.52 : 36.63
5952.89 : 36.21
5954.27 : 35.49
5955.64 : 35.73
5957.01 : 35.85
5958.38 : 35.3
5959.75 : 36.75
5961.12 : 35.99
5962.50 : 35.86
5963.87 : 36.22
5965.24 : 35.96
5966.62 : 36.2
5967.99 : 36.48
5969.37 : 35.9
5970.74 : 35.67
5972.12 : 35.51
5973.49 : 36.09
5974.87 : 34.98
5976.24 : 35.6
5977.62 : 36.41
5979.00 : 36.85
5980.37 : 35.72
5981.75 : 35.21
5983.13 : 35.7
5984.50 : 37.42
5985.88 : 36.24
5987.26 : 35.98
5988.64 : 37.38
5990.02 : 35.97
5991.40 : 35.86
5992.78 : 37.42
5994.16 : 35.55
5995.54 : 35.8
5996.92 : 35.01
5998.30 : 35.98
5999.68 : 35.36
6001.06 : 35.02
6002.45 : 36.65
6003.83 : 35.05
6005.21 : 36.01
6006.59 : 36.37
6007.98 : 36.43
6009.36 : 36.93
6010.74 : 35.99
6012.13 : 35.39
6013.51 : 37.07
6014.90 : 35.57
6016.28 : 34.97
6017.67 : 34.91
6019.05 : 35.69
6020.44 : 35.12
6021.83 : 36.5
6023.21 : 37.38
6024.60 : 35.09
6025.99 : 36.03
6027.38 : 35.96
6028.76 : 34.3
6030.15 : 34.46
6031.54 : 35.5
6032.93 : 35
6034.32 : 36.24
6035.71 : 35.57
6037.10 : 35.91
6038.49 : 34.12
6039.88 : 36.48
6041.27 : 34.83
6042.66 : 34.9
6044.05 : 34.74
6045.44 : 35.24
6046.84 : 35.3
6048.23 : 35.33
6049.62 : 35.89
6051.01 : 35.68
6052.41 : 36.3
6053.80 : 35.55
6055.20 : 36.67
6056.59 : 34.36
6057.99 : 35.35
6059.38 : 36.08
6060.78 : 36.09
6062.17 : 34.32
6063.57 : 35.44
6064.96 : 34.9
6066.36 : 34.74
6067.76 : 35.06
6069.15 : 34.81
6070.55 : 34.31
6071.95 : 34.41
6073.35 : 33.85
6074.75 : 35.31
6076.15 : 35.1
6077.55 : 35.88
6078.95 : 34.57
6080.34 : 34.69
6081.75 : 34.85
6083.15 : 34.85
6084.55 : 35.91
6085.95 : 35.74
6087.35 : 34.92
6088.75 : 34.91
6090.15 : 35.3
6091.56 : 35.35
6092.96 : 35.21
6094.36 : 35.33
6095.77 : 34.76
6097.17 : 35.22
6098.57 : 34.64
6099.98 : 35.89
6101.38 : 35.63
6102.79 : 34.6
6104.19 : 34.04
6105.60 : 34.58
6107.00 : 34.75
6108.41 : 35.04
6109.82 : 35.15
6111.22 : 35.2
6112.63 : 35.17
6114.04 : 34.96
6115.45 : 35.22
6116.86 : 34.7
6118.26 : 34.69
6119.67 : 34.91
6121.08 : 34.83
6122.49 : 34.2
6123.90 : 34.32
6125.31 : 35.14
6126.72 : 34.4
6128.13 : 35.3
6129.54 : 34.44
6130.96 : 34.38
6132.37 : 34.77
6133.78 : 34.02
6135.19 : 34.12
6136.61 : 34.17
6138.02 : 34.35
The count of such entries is 2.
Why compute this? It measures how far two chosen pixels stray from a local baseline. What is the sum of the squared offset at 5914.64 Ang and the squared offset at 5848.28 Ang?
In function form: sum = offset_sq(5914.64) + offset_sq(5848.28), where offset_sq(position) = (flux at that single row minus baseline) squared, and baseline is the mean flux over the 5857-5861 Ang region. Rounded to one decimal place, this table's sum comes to 0.3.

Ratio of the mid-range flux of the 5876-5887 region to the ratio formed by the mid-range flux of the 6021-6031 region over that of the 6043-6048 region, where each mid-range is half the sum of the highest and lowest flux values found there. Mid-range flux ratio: 35.9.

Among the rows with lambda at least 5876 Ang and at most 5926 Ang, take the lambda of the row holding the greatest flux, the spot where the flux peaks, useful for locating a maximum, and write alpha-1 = 5909.19 Ang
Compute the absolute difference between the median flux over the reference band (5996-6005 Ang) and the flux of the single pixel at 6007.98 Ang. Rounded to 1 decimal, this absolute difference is 1.2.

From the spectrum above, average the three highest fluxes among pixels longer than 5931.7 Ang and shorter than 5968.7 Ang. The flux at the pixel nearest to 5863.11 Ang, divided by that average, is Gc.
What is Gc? 1.01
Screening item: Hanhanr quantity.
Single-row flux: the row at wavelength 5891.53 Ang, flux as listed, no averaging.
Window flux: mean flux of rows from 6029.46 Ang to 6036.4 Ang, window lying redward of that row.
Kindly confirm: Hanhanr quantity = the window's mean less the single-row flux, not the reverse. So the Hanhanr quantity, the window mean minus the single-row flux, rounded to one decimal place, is 4.2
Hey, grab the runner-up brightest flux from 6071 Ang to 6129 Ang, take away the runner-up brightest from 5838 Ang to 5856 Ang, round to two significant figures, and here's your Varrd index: -1.6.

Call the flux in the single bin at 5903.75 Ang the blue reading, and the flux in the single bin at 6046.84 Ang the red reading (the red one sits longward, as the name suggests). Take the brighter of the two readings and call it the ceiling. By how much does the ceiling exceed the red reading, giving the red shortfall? 1.8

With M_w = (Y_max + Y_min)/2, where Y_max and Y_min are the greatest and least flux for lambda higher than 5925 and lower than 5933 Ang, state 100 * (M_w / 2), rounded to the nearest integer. 1818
